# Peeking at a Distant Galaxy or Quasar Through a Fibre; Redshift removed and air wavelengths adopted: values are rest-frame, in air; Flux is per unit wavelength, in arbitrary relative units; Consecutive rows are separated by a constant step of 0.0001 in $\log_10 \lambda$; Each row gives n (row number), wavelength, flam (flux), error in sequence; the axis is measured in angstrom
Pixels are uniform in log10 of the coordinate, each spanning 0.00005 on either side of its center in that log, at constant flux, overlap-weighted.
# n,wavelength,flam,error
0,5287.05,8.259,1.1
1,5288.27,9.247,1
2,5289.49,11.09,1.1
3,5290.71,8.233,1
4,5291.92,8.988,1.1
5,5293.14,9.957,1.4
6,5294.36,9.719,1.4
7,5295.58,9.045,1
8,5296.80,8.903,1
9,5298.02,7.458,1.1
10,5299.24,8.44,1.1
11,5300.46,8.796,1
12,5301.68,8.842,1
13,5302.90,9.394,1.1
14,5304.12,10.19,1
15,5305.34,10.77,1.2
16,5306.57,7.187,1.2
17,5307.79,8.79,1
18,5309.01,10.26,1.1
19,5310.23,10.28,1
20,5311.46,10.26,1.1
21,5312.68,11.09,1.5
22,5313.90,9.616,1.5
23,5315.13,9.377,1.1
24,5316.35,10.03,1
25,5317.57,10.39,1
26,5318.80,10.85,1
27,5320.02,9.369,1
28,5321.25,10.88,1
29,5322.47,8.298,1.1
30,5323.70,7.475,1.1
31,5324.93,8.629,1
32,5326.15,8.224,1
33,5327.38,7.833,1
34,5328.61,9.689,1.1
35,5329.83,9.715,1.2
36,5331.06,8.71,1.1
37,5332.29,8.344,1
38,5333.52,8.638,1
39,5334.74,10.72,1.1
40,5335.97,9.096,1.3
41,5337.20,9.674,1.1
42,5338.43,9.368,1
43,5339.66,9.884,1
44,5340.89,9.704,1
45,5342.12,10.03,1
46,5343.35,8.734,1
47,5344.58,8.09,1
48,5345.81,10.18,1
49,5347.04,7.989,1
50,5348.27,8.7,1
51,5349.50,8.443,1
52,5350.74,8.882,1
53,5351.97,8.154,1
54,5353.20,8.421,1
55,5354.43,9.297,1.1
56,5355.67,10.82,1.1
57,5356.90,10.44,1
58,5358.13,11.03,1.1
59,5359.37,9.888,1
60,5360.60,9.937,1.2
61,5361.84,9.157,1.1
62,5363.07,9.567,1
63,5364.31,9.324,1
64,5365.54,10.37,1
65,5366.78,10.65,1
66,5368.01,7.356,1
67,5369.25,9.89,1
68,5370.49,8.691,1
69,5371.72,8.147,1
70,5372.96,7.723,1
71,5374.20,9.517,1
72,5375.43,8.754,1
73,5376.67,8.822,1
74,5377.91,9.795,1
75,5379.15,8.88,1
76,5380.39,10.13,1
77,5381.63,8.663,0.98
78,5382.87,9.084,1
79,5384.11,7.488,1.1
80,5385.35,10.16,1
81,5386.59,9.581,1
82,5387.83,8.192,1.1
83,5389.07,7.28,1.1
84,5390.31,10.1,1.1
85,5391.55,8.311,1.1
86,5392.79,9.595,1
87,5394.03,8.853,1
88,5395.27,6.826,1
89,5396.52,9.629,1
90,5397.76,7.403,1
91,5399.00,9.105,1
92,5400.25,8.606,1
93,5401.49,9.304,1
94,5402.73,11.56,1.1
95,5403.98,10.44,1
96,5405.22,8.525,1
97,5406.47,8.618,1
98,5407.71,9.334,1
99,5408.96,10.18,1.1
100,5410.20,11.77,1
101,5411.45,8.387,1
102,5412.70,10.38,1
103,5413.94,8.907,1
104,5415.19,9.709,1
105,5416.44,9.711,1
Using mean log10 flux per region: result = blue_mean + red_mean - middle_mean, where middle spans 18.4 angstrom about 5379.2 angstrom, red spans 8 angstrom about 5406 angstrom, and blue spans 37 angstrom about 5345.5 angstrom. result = 1.01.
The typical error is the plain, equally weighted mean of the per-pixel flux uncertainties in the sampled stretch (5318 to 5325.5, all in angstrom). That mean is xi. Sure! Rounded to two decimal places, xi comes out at 1.03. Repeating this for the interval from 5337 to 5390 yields 1.02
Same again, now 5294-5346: 1.08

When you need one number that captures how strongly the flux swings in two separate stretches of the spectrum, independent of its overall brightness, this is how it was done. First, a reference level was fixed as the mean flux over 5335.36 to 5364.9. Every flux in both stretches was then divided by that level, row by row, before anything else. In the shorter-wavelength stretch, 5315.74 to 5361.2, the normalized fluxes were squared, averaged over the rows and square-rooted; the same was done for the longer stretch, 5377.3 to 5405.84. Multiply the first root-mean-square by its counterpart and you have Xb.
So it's 0.970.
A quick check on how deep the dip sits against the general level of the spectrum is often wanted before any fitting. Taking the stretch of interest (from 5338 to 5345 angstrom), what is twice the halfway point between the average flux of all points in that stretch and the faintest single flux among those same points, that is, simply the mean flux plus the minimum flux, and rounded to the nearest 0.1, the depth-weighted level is 17.4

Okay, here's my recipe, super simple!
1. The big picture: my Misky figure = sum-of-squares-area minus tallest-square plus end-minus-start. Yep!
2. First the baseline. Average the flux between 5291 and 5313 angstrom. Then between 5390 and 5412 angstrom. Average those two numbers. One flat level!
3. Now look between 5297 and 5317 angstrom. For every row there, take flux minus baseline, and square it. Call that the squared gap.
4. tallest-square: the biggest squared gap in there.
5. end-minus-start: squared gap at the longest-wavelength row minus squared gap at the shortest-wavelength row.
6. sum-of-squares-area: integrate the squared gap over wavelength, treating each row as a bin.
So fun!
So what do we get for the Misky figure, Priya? 16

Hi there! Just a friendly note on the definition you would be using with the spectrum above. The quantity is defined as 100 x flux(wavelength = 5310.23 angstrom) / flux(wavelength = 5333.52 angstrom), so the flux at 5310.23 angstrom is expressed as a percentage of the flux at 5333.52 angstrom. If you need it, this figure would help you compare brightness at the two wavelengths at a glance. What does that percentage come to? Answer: 119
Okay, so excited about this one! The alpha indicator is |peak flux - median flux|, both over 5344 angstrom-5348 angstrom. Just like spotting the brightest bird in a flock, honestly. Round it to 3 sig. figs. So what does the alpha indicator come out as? 2.09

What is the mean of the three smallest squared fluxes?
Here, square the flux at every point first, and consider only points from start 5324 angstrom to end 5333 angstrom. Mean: 66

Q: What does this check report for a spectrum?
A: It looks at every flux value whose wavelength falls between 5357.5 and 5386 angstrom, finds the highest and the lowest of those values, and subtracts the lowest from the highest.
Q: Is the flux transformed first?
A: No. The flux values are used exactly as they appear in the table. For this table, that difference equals 3.67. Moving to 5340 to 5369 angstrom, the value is 3.67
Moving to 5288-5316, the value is 3.90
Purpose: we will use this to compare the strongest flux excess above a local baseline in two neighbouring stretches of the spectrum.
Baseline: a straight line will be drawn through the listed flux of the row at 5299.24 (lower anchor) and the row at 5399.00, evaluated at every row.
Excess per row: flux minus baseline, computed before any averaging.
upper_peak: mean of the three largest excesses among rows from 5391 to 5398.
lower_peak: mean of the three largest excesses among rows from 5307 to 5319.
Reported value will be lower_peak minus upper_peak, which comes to 1.9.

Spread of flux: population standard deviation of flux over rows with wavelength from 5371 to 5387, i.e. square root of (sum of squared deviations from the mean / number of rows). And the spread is 0.82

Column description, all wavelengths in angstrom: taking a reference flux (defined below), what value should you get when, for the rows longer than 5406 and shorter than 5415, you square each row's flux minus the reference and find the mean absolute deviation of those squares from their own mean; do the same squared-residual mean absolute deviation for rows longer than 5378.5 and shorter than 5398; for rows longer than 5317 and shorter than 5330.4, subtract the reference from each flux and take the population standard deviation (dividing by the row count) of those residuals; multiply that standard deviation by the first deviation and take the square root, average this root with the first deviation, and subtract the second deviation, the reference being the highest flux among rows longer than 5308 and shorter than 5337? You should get -2.5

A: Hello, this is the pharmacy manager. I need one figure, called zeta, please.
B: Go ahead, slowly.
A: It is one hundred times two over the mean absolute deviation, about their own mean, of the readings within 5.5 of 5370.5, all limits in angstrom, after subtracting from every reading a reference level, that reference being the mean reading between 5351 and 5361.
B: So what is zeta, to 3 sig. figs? 205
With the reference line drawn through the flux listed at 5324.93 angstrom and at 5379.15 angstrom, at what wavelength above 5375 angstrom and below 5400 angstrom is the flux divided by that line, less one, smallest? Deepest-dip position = 5395.27 angstrom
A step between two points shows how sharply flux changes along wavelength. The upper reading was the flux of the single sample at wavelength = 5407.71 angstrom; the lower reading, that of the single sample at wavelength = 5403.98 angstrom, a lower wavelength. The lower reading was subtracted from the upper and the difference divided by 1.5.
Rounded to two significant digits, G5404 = -0.74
